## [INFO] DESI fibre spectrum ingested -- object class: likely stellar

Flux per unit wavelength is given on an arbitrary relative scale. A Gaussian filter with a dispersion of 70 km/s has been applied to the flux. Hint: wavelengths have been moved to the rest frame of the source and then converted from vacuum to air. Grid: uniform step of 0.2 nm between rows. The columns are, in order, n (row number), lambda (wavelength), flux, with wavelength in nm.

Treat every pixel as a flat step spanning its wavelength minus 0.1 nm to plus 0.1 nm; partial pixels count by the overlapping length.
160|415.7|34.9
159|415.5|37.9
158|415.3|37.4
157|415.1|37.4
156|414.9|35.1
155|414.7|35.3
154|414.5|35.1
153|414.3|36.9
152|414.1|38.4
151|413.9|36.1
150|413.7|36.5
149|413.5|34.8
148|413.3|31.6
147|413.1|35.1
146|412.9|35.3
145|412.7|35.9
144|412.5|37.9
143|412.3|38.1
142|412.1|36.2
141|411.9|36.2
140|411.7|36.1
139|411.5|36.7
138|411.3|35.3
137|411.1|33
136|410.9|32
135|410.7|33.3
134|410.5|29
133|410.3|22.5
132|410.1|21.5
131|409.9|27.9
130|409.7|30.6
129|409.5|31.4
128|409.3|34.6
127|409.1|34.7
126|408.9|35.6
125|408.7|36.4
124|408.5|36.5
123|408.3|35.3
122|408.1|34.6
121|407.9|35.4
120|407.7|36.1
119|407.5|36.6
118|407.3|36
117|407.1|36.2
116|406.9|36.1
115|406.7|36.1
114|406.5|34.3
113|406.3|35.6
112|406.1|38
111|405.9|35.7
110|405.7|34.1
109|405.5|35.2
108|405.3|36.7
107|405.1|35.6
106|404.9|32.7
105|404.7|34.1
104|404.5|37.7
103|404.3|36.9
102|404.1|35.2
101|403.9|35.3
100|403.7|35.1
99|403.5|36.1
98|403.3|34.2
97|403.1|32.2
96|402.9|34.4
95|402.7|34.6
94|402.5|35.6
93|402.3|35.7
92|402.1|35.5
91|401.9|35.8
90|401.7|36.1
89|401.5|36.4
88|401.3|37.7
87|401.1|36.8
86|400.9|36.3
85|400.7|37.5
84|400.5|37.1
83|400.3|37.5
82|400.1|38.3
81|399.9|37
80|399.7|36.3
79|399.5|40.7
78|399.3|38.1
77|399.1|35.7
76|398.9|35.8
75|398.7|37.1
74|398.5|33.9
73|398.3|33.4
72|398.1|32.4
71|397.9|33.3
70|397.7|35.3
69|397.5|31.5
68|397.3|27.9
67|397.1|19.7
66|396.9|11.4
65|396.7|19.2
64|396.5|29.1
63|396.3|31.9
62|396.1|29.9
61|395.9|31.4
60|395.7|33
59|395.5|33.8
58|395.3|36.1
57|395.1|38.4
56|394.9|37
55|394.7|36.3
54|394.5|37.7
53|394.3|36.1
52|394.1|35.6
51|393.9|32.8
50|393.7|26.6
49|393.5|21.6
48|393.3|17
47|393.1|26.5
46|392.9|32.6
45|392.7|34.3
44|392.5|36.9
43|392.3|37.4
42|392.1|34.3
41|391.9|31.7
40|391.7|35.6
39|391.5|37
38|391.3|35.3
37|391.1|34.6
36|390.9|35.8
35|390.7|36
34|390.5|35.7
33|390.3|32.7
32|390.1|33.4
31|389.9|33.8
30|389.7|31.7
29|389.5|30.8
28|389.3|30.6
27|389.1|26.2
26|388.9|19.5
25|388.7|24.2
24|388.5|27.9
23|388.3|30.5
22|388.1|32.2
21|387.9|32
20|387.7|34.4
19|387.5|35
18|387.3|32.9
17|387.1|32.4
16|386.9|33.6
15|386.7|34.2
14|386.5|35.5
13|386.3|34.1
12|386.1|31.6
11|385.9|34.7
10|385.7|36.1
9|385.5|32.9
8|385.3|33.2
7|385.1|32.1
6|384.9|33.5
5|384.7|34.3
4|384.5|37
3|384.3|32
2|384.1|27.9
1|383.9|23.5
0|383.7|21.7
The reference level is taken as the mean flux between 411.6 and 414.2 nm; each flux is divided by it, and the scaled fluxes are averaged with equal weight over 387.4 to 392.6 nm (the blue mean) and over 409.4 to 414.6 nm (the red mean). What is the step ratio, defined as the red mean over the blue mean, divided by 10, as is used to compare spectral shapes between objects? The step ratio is 0.103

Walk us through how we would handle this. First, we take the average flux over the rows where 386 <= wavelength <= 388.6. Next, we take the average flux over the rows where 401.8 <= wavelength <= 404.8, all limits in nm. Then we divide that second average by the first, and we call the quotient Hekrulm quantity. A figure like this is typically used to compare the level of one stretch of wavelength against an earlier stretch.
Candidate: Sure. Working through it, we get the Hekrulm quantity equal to 1.07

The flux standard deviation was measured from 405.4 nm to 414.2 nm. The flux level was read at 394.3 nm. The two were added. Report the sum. 40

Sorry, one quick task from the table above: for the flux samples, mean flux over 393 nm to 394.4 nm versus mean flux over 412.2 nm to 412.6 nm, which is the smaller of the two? 28.0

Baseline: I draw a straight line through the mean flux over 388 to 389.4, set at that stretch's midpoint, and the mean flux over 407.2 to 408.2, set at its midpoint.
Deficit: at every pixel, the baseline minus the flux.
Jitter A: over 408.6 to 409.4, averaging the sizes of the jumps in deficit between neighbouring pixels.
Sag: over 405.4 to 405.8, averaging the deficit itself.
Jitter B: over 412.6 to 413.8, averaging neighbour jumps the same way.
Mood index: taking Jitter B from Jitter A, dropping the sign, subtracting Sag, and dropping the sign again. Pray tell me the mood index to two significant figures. 1.0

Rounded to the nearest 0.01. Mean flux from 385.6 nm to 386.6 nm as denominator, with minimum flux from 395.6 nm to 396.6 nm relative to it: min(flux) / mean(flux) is 0.85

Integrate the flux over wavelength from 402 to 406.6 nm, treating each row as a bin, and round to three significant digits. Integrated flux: 162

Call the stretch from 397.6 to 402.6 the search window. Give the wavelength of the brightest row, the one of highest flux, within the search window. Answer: 399.5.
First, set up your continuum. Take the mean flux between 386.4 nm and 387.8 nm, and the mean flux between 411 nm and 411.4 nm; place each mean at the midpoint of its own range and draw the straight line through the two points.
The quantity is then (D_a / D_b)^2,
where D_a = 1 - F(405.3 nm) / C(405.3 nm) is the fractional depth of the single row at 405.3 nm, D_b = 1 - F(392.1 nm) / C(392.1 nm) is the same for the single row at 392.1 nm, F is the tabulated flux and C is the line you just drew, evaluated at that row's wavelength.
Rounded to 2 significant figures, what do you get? 92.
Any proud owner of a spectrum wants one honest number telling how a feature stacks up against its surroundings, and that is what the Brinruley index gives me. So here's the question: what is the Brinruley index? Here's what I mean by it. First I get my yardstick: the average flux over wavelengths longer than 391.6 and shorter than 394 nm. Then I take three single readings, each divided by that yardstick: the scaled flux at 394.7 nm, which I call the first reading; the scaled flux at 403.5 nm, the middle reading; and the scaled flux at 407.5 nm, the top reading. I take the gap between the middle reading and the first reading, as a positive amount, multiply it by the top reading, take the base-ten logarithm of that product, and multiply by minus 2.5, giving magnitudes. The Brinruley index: 5.3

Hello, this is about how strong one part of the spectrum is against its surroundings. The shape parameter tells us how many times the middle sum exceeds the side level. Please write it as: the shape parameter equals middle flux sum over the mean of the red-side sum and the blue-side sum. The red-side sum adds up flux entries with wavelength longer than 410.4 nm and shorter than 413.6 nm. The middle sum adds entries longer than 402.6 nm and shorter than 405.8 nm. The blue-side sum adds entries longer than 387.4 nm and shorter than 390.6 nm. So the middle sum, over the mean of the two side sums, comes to 1.07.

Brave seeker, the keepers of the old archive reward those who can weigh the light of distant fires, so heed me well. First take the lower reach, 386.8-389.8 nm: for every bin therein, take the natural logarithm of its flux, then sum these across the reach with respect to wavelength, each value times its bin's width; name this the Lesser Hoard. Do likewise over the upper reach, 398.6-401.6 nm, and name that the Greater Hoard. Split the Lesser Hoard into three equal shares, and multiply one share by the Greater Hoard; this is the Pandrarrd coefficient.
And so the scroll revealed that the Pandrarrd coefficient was 36.9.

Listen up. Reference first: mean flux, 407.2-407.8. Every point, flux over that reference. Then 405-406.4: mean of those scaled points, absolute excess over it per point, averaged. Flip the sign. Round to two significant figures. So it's -0.024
